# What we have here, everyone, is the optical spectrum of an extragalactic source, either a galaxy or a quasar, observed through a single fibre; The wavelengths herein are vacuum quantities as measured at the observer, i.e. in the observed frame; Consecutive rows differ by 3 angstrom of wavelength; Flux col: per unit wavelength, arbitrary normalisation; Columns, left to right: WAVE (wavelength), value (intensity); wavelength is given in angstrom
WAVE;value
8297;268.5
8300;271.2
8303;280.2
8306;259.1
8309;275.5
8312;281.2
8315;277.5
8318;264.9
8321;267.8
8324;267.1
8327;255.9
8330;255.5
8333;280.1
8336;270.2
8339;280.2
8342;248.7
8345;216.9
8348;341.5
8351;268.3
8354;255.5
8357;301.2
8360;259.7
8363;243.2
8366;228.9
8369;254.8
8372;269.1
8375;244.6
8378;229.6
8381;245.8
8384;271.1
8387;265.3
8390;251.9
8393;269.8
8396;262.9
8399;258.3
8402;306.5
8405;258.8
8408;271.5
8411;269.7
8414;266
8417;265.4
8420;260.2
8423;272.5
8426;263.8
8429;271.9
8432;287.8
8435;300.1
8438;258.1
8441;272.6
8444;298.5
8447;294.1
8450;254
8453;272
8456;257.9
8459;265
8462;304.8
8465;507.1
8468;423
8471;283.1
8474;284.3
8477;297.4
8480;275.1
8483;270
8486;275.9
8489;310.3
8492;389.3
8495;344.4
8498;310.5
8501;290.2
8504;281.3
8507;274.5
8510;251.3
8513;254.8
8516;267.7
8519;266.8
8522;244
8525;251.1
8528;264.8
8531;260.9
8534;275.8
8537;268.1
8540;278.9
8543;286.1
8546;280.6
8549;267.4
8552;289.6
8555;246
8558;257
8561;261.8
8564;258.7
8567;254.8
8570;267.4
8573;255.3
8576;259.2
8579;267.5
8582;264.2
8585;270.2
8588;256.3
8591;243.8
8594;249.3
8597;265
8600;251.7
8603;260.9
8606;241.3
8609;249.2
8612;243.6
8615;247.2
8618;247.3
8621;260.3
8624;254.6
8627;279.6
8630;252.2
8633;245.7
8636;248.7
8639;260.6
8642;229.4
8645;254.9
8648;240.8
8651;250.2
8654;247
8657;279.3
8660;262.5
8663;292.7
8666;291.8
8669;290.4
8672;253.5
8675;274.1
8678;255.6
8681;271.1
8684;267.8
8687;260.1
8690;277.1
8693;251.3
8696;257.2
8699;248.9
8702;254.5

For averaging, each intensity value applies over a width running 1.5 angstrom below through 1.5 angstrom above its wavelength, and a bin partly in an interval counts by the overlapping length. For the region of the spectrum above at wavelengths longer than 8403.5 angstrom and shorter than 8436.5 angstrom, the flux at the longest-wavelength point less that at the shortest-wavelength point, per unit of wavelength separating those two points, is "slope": 1.4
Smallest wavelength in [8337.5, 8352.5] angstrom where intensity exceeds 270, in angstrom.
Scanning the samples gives 8339 angstrom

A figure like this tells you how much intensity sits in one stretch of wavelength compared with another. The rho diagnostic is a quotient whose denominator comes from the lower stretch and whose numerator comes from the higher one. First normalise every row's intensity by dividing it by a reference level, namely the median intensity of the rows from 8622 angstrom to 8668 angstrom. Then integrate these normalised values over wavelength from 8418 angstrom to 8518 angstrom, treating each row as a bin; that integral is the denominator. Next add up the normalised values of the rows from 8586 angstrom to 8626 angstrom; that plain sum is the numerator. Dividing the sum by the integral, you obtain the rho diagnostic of 0.11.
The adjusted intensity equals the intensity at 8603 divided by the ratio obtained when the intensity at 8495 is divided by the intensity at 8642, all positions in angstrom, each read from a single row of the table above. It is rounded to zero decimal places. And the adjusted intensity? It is 174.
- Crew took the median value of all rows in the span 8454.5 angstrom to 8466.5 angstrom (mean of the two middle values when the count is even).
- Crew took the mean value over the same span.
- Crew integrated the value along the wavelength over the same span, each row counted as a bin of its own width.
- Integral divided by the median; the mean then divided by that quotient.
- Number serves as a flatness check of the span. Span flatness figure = 23.7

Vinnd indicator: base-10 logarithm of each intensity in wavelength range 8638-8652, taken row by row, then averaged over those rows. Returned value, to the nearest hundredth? 2.39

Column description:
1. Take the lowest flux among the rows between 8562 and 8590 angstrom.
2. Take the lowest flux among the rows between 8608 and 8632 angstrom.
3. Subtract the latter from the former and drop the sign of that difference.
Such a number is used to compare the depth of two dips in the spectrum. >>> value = 11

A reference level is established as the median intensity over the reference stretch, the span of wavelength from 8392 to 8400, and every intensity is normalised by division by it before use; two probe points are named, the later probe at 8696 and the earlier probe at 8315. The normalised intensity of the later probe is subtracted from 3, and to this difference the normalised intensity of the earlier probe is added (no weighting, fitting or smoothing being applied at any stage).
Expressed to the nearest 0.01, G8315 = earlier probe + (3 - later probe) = 3.08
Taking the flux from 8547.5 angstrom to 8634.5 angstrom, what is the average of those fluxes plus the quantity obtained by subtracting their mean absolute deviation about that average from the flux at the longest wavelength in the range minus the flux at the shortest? 227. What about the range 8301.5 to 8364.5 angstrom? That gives 216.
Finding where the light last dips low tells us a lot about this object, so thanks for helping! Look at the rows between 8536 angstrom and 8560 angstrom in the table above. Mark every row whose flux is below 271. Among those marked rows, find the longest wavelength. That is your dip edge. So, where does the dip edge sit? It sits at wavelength 8558 angstrom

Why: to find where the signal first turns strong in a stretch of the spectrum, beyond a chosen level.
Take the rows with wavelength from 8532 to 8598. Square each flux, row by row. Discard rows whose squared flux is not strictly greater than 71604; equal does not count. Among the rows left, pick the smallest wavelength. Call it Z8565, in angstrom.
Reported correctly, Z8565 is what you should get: 8534 angstrom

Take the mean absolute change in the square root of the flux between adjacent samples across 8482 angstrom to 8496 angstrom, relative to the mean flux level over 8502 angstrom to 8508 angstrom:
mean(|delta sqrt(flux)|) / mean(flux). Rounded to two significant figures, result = 0.0040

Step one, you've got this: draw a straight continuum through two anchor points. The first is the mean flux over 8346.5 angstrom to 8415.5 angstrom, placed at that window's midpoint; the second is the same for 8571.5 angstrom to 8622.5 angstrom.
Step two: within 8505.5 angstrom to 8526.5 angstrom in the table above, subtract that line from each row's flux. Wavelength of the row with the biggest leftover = 8507 angstrom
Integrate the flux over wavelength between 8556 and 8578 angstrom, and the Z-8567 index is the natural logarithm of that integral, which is 8.6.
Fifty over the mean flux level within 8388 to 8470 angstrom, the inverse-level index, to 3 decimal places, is 0.174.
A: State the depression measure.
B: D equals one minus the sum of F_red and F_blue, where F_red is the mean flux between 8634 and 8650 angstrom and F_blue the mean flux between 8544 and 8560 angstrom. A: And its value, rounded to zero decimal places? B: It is -514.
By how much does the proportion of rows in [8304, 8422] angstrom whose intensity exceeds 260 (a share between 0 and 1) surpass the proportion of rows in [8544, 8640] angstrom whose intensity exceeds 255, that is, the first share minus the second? 0.03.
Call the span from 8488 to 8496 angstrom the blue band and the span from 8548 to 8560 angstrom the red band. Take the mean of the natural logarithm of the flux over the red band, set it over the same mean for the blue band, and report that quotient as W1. 0.95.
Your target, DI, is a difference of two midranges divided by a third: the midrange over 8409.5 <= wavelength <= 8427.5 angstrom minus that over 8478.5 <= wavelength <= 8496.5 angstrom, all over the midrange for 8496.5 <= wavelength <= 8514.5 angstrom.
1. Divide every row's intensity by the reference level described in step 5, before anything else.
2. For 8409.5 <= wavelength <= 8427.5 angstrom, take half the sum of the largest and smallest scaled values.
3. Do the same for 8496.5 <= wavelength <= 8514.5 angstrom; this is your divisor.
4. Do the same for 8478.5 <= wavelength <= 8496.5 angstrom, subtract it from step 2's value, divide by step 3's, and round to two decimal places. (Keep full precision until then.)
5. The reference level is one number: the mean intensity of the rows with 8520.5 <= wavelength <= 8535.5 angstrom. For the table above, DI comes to -0.23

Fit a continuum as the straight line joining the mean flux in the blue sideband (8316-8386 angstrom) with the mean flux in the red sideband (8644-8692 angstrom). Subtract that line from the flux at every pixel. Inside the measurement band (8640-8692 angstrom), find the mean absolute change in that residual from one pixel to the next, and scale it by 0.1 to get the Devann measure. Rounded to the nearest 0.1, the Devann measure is 1.6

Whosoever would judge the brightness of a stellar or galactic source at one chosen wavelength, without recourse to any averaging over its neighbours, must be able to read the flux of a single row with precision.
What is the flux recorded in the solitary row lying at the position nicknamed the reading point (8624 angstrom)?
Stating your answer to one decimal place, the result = 254.6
